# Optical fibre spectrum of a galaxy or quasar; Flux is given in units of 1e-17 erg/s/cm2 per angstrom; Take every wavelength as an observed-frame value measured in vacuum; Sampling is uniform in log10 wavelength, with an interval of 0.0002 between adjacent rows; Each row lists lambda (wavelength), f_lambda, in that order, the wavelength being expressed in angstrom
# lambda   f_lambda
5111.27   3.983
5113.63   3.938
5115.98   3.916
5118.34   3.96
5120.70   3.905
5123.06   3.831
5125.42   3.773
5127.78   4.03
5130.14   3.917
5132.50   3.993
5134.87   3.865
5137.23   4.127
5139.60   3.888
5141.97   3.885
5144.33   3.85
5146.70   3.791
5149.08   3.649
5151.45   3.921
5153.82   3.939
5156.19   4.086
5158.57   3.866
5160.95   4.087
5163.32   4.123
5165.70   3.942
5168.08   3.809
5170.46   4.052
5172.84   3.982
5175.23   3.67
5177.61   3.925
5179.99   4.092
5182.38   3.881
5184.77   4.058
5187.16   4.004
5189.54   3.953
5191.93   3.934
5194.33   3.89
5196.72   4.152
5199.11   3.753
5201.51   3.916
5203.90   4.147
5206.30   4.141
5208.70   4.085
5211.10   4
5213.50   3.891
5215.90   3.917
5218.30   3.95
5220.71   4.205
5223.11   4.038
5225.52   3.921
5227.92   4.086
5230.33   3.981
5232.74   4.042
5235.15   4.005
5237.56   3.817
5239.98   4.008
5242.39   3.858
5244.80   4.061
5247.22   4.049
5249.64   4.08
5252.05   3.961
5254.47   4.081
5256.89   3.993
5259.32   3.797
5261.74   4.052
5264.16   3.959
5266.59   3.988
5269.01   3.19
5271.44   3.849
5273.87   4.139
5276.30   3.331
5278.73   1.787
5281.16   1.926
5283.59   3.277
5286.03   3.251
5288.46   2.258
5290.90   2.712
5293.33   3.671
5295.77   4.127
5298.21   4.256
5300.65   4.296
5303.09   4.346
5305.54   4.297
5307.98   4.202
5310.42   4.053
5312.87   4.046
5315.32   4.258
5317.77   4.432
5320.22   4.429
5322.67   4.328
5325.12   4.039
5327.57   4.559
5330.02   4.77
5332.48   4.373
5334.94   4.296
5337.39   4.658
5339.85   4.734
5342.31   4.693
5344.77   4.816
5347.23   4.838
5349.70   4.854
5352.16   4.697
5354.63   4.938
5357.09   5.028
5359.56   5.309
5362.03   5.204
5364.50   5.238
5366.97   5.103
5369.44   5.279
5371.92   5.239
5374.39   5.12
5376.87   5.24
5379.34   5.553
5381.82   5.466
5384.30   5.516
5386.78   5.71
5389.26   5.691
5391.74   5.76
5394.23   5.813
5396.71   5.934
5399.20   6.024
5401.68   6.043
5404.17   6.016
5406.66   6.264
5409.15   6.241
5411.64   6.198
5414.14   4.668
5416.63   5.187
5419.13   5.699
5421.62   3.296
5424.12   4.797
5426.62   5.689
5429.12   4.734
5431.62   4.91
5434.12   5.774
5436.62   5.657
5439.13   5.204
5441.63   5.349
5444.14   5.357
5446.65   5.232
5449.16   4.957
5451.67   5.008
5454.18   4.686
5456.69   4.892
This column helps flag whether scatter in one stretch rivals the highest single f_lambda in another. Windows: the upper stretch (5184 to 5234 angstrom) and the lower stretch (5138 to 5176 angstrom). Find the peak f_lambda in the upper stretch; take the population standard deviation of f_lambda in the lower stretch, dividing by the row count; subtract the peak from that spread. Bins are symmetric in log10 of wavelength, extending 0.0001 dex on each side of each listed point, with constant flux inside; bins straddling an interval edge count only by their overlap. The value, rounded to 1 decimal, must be -4.1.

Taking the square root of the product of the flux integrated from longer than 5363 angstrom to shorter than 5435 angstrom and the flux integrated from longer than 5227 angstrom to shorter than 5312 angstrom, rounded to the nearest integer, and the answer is 353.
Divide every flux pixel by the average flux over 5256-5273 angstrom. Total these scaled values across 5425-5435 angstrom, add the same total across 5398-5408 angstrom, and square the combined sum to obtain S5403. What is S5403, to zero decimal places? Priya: 141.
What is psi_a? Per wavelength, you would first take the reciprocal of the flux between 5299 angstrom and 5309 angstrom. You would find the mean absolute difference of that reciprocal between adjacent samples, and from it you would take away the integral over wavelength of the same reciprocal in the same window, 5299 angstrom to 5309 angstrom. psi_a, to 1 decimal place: -2.3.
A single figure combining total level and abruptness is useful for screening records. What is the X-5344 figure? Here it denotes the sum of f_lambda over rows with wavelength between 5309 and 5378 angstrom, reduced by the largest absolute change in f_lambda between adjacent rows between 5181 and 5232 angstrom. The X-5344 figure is 132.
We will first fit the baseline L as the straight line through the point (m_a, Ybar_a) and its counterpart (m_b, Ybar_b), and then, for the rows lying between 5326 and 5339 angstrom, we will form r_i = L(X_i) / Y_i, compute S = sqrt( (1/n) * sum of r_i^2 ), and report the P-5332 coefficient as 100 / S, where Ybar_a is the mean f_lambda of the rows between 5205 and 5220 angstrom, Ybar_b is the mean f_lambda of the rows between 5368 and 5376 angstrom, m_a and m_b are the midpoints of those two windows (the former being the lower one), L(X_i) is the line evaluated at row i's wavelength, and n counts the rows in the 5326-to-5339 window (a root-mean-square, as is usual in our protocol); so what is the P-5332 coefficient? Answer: 92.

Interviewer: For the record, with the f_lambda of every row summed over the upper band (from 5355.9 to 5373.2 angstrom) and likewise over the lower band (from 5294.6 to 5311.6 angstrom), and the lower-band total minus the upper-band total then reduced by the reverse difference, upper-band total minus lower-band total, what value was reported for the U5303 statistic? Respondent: -14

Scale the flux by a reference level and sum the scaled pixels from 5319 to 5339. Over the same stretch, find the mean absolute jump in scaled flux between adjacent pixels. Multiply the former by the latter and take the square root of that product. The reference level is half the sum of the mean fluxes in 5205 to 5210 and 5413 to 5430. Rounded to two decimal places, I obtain 0.70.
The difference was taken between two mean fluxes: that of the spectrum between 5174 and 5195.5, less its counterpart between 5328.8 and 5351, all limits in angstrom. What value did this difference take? -0.74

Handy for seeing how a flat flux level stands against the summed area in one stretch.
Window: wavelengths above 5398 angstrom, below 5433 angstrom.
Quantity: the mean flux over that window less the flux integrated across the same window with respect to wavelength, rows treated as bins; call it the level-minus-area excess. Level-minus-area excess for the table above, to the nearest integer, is -184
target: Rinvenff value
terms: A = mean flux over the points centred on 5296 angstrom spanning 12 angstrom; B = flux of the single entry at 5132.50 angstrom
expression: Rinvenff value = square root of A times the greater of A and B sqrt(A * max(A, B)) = 3.9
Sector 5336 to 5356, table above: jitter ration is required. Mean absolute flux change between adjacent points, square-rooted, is 0.31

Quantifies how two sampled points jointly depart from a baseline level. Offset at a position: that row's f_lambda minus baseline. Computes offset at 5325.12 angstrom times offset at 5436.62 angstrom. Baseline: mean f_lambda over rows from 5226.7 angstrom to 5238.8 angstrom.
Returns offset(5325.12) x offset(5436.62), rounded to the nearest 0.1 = 0.1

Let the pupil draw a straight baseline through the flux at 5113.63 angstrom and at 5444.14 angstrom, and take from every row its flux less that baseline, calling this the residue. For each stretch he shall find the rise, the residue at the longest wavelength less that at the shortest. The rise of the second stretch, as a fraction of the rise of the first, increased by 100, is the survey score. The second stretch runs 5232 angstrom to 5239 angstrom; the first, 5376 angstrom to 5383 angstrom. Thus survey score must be 99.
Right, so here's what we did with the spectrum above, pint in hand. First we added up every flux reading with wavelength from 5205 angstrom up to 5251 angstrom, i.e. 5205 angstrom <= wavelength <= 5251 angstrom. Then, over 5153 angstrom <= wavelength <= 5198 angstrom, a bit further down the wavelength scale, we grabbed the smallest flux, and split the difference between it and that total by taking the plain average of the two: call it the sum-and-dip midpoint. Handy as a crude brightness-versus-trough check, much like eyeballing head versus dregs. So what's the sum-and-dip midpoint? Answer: 40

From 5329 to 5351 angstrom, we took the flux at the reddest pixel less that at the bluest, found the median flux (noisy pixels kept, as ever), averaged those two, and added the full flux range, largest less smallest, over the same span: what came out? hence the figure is 2.97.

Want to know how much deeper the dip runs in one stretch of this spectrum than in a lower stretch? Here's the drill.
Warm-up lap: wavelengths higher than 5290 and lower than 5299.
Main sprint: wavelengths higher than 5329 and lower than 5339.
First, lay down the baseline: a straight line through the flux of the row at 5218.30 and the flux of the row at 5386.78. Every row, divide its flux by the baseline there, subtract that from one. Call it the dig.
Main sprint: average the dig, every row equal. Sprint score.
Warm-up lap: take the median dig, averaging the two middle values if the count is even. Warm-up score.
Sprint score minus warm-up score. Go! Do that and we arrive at -0.056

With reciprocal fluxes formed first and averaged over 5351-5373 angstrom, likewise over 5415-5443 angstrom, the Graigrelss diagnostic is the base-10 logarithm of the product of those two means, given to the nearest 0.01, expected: -1.41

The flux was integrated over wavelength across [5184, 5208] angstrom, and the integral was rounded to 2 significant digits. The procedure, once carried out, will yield 96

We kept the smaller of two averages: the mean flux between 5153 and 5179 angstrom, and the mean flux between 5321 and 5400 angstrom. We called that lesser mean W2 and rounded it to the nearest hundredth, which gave 3.95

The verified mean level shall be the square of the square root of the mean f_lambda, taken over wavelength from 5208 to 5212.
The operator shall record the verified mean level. 4.04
